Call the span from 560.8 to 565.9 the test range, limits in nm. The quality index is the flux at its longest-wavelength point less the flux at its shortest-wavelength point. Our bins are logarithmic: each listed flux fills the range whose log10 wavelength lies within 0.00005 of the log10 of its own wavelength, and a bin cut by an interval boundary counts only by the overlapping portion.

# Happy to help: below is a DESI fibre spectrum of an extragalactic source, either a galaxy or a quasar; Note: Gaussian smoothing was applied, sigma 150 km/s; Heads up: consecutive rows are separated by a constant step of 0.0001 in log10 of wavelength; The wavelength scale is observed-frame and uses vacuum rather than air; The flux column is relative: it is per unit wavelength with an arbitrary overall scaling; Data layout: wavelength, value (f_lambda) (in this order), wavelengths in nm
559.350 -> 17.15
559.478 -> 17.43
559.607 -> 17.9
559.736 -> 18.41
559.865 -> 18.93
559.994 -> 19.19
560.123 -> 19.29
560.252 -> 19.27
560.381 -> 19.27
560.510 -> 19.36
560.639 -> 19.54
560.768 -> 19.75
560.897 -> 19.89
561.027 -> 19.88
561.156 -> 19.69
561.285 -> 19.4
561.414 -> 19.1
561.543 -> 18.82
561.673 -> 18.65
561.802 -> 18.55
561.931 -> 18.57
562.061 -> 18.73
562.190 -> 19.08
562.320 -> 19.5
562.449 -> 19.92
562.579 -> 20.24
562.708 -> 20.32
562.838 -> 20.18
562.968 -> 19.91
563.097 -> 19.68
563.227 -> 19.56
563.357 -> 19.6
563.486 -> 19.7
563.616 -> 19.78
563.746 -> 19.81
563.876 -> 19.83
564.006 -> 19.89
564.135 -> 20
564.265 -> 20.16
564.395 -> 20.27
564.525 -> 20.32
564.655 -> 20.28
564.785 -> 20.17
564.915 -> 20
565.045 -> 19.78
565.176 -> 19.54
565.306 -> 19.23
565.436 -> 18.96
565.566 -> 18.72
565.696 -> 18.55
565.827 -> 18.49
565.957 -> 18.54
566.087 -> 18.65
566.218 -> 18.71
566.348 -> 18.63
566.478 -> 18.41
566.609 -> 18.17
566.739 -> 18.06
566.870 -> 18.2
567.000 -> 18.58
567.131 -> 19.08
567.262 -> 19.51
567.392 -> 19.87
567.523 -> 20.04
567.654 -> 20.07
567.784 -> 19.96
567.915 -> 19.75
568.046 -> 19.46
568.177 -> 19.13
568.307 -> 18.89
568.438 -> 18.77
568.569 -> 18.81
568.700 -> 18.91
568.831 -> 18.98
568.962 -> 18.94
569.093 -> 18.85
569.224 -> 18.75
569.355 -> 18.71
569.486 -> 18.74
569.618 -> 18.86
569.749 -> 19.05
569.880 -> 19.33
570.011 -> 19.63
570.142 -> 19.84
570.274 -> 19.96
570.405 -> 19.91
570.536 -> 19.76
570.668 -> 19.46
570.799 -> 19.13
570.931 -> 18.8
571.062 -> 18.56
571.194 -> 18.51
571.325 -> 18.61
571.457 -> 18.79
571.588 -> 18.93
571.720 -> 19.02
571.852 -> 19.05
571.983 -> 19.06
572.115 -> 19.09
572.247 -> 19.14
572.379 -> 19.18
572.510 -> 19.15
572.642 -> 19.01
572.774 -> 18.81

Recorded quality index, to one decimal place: -1.4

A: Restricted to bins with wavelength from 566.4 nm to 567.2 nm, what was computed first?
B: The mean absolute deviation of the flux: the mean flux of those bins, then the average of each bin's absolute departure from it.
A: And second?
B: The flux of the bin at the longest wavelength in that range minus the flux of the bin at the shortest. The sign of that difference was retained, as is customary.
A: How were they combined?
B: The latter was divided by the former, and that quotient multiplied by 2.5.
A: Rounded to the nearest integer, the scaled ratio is 6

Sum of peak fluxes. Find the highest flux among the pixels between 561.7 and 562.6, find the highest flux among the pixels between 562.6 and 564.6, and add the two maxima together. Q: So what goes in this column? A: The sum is 40.56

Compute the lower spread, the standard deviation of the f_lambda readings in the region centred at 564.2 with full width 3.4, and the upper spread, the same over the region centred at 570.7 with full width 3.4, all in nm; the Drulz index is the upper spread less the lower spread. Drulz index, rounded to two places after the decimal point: -0.11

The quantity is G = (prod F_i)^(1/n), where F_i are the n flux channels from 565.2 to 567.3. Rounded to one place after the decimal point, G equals 18.7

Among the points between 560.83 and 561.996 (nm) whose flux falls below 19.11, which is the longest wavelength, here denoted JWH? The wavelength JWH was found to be 561.931 nm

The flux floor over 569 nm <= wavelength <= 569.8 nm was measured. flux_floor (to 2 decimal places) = 18.71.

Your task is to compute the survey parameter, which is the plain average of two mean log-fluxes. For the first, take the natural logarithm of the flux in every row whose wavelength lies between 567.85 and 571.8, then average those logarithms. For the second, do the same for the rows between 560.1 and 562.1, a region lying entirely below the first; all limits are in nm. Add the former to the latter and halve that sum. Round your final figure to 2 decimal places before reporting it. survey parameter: 2.95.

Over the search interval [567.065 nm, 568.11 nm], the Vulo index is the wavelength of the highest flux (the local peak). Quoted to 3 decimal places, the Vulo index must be 567.654 nm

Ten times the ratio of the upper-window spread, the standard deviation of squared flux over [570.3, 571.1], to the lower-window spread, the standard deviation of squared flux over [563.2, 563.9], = 46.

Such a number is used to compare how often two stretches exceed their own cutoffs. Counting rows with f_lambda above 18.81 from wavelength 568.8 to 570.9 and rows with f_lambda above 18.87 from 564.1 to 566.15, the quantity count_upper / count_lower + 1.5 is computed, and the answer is 2.7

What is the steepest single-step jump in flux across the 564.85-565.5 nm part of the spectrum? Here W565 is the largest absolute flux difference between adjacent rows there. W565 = 0.31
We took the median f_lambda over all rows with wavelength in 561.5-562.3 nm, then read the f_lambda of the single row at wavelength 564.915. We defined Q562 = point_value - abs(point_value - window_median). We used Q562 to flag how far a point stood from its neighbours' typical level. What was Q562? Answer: 18.7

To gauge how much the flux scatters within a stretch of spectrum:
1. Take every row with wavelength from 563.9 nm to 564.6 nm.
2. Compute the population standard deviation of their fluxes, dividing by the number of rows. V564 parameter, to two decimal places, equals 0.16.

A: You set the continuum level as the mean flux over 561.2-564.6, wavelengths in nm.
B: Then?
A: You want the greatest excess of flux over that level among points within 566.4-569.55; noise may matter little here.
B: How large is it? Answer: 0.5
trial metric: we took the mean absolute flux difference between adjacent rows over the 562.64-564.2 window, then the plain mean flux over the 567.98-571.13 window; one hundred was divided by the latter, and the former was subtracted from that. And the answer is 5.12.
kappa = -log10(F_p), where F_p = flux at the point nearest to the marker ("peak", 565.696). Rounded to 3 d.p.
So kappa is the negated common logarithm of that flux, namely -1.268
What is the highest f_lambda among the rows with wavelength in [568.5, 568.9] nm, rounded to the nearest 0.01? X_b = 18.98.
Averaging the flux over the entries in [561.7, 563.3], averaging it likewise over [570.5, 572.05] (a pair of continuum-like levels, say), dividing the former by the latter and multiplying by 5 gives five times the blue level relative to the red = 5.14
